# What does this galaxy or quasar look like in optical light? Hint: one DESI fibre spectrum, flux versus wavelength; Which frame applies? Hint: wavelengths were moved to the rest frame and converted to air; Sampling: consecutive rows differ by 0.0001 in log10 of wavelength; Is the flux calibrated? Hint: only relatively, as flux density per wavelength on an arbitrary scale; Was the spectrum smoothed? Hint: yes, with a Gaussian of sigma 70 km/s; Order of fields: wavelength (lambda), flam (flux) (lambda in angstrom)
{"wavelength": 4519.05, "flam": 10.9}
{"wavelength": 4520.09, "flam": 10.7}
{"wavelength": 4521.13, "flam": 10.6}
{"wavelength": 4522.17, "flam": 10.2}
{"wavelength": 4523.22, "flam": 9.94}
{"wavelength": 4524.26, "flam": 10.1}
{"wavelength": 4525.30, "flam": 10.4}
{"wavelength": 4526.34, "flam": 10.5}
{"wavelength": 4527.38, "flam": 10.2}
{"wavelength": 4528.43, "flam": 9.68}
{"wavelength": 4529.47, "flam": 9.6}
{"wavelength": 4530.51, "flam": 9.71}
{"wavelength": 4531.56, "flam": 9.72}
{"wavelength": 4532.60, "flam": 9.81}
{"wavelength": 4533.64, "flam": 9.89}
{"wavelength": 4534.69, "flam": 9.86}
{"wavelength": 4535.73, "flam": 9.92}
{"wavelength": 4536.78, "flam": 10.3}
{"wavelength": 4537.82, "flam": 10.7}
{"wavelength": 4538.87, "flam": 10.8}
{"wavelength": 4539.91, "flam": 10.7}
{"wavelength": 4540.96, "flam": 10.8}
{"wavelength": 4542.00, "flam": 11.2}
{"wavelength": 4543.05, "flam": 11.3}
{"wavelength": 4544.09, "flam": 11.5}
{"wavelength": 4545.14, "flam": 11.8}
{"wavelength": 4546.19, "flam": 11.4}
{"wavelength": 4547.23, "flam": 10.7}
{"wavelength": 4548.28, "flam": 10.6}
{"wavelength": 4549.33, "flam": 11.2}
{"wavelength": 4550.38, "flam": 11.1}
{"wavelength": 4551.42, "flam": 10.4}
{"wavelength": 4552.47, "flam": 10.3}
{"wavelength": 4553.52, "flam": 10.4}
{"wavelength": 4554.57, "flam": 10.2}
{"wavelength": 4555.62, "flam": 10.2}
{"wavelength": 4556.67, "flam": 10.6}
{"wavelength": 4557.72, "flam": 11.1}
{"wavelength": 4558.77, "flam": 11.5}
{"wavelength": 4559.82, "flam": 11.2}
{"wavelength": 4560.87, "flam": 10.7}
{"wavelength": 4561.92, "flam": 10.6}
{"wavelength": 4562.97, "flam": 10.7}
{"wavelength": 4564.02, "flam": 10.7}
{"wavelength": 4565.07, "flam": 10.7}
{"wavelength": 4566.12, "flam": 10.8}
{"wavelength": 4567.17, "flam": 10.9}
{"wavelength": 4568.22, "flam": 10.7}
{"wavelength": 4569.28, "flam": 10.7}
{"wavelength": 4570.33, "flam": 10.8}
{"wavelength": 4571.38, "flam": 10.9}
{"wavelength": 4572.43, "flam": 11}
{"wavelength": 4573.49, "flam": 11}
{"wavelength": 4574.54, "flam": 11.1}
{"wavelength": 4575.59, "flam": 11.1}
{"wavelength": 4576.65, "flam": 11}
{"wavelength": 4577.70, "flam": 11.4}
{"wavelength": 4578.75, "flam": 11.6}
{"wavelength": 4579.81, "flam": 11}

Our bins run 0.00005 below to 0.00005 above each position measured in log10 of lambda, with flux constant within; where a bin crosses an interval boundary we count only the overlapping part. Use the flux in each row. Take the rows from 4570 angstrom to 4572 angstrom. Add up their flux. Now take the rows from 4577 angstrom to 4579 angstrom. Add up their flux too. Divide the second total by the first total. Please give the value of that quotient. 1.06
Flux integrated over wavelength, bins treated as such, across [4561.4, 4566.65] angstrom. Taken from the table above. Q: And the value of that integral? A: 56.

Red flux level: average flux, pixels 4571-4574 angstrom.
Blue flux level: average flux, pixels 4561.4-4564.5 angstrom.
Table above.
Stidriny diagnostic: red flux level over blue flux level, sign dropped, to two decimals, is 1.03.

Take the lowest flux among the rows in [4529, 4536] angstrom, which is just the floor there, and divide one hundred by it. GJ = 10.4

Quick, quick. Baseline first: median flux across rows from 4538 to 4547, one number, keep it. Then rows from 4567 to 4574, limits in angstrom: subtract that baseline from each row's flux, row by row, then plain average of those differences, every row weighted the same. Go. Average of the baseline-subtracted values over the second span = -0.4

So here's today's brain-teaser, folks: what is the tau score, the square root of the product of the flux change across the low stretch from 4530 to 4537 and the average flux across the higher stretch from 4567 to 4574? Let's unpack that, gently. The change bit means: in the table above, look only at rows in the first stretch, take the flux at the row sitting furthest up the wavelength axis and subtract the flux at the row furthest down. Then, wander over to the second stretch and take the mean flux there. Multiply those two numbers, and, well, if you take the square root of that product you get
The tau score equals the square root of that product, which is 2.53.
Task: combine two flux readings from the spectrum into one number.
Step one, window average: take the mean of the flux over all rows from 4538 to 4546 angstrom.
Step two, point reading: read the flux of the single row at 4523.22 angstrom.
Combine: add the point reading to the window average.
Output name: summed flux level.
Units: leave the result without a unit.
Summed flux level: 21.1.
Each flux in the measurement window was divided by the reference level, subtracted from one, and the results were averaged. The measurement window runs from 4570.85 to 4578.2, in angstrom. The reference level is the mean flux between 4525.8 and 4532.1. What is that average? -0.118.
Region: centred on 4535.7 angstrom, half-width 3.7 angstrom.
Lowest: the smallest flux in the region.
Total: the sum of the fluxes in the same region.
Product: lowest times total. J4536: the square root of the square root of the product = 5.14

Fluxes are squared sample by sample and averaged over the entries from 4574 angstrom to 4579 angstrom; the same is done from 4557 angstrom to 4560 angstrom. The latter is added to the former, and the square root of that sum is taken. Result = 15.9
